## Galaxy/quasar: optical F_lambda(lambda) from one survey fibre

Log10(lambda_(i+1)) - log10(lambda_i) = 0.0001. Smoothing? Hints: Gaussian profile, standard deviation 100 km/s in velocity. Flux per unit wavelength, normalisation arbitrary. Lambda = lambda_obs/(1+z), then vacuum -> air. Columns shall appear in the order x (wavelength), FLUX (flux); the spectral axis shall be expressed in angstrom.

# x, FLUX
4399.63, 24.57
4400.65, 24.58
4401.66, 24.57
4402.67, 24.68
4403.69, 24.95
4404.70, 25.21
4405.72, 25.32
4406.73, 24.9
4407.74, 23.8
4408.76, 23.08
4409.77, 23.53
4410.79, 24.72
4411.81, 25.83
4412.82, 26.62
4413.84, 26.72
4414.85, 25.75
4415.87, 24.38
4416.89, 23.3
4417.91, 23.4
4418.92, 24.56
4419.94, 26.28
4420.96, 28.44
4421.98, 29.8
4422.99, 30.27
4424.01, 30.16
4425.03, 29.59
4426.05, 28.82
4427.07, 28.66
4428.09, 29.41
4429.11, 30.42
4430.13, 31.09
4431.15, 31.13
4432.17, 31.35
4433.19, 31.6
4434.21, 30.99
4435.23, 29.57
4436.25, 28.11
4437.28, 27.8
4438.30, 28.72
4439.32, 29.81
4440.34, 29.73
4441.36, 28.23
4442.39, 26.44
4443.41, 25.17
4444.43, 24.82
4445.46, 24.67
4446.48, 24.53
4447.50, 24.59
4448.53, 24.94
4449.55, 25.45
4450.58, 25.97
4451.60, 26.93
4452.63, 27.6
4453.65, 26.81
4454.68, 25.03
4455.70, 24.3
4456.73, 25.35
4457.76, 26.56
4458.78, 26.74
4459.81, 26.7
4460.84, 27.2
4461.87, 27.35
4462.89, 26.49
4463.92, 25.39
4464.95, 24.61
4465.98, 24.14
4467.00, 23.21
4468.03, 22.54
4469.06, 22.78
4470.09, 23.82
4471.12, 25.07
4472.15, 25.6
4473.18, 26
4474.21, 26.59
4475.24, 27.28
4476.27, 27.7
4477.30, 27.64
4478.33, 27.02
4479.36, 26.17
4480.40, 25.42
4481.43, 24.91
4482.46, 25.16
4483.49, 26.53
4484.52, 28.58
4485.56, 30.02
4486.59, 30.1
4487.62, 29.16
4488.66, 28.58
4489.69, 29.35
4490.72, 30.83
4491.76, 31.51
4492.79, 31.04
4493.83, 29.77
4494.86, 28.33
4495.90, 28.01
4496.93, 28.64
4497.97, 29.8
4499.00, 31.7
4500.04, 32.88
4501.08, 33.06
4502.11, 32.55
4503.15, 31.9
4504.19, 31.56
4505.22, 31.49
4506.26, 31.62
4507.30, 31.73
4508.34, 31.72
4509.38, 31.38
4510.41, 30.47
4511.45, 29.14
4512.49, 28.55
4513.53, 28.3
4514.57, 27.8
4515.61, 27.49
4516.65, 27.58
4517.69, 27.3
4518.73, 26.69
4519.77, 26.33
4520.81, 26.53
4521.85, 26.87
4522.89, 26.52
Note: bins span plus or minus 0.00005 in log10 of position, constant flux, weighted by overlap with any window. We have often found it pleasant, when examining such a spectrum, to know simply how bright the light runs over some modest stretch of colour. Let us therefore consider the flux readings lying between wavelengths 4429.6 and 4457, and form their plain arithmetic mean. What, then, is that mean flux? 27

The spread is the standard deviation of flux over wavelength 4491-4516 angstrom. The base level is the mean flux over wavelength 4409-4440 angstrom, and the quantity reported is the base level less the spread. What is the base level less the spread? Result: 26.3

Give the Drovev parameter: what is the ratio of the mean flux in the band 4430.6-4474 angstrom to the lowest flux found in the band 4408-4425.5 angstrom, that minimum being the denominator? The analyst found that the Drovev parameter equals 1.15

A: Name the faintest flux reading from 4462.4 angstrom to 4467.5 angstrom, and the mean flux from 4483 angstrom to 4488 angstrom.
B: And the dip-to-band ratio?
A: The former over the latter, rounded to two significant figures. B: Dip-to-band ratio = 0.80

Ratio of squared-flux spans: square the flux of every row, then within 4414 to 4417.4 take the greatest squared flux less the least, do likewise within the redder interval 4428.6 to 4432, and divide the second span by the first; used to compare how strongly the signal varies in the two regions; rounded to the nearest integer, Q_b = 0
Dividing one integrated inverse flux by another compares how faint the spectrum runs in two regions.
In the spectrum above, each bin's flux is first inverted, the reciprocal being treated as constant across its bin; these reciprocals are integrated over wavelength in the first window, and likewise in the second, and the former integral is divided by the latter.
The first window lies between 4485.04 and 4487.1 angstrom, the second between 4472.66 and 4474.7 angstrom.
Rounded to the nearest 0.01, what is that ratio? 0.88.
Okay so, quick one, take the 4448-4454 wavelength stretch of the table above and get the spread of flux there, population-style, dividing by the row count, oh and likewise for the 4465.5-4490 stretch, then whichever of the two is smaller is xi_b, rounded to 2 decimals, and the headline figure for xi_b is 0.92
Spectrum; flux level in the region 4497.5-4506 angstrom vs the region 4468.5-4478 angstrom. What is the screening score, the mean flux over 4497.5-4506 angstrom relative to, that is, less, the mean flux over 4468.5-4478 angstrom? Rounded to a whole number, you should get 6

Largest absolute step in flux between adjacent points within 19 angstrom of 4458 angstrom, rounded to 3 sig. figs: 1.79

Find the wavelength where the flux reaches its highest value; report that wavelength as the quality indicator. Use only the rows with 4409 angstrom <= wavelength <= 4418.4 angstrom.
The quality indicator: 4413.84 angstrom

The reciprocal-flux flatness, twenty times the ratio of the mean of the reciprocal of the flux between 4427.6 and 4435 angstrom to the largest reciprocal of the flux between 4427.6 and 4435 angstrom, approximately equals 19.1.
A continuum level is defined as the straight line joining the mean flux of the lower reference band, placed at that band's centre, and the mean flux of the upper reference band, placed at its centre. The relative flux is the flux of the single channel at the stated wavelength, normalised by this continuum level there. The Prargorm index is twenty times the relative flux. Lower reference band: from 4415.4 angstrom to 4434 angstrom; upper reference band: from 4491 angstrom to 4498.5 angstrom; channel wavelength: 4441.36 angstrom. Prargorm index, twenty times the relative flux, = 19.6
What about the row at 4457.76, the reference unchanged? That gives 18.3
